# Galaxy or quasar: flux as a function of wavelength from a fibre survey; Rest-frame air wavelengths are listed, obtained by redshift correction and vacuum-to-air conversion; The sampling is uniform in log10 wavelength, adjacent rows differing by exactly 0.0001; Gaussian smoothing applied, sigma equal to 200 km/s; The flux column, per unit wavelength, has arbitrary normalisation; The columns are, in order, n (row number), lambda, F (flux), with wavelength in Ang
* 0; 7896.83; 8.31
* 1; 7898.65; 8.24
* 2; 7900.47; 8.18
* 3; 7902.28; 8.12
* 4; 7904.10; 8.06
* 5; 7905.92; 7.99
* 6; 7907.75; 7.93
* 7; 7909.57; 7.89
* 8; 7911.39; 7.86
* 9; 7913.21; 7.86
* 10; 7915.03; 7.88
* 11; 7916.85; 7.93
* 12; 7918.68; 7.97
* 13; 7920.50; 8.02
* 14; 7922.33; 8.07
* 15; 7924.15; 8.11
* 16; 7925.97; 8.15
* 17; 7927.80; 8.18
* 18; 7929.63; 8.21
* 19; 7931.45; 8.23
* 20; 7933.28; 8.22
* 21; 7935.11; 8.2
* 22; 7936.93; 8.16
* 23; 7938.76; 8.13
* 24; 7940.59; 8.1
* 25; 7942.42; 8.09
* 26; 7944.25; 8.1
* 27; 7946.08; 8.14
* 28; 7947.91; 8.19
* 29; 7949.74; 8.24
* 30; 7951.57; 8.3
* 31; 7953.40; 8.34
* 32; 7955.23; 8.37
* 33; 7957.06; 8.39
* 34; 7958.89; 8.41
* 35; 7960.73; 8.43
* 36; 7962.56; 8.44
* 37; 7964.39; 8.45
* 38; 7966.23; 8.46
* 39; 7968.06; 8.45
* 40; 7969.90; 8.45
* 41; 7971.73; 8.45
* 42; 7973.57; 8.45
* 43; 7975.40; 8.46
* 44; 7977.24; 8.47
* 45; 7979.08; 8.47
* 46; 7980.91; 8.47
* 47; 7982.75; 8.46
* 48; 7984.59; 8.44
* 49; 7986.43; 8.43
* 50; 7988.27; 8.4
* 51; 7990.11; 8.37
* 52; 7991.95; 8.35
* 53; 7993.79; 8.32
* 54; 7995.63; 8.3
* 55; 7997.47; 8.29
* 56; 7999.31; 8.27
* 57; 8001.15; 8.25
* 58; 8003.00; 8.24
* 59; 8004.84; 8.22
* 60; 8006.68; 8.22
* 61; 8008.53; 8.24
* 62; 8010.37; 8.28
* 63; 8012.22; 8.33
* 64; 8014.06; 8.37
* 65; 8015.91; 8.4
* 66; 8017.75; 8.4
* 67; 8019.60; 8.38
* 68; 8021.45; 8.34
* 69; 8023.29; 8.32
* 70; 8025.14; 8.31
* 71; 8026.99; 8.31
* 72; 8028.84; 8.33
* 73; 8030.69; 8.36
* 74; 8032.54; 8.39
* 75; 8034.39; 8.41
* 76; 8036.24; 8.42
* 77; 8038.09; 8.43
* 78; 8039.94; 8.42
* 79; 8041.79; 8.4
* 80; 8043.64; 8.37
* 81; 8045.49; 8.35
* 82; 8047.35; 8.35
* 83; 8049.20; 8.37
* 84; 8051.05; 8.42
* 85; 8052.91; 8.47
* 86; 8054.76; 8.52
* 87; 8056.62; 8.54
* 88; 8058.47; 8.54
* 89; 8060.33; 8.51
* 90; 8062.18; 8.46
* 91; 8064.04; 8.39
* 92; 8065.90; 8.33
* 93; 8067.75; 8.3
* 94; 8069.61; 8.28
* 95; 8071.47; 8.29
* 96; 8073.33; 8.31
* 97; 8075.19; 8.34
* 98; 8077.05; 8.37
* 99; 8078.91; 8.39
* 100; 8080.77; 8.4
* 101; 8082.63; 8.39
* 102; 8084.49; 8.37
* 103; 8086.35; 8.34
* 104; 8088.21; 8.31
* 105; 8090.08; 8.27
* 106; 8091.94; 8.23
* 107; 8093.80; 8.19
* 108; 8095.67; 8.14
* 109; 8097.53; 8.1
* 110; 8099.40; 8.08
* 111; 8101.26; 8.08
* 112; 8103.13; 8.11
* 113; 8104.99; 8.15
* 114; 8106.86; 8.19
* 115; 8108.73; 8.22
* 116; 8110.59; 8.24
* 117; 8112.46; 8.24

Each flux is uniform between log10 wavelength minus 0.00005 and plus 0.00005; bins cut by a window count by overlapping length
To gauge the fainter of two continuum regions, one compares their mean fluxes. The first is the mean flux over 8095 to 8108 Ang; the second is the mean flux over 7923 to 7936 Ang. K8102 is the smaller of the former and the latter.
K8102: 8.12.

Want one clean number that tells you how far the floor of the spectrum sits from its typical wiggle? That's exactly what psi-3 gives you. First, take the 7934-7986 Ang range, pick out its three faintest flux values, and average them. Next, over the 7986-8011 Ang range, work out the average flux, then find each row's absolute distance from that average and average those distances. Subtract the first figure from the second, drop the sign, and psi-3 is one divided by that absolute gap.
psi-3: 0.124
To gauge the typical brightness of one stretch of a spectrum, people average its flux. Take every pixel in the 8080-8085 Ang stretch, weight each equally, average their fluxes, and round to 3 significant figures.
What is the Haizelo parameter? 8.39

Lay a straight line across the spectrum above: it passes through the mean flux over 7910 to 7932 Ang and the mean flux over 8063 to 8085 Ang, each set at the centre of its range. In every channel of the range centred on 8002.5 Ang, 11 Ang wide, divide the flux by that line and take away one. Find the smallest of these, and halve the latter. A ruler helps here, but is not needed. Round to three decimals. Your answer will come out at 0.001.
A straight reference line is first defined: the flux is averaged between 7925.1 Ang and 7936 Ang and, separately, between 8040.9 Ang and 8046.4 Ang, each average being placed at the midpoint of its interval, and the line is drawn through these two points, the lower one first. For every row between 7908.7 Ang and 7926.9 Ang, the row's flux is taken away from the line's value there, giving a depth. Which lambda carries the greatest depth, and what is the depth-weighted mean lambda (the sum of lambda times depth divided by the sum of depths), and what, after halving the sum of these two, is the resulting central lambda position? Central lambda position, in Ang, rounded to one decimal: 7914.3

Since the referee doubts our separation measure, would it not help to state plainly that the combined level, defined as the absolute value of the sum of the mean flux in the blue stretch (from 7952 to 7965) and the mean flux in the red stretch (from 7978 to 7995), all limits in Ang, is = 16.8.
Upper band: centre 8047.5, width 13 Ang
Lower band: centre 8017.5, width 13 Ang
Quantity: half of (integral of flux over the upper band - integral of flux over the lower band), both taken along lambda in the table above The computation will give 0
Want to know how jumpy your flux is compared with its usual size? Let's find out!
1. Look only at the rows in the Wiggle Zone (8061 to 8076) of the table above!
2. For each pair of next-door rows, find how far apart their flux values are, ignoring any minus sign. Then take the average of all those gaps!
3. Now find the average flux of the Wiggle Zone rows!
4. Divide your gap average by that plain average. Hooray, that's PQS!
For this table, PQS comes 0.0041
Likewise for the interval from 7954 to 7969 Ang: 0.0017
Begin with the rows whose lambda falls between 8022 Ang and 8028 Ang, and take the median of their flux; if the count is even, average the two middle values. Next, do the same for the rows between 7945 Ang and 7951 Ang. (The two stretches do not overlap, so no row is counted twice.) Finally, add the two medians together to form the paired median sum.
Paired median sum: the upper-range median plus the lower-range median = 16.5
